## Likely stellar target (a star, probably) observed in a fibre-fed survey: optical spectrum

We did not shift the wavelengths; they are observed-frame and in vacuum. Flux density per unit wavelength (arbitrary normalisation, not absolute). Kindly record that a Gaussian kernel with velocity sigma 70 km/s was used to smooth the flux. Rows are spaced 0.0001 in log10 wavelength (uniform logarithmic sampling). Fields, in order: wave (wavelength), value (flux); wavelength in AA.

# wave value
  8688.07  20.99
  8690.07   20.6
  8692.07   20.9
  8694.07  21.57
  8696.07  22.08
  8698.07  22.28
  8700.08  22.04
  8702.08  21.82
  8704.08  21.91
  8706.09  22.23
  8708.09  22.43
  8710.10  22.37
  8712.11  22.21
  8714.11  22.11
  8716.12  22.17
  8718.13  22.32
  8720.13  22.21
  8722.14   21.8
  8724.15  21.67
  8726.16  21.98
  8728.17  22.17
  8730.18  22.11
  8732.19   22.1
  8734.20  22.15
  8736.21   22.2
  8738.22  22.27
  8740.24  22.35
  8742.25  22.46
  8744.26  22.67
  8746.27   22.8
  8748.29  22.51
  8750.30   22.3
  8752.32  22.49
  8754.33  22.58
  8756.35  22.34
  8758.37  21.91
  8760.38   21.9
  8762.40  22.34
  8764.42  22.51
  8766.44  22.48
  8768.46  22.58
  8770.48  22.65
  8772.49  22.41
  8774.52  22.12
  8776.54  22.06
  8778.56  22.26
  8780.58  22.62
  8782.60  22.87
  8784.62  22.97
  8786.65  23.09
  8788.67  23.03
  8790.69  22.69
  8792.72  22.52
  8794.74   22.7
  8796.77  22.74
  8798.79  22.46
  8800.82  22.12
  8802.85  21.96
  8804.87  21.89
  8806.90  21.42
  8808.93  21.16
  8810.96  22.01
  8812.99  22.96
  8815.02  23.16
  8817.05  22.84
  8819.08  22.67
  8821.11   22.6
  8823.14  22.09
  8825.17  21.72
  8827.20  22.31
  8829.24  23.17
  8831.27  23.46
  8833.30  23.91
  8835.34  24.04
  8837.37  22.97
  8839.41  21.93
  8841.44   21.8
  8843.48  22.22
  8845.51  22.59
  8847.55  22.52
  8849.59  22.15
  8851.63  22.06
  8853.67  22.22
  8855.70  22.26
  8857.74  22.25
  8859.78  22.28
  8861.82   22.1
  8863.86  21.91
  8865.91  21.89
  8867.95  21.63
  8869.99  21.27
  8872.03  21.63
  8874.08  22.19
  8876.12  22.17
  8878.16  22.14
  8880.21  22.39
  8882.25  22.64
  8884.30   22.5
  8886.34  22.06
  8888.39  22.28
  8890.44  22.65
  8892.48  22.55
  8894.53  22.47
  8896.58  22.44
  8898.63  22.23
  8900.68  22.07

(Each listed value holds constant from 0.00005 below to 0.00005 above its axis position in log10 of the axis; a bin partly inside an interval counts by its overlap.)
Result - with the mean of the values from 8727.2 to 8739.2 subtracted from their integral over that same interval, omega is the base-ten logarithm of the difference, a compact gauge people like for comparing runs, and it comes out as 2.39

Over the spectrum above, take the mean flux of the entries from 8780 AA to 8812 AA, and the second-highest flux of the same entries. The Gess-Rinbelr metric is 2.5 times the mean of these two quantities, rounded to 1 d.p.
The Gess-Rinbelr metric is 56.8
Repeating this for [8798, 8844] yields 58.0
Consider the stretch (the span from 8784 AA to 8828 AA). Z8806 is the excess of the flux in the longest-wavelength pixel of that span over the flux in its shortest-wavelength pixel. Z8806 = -0.66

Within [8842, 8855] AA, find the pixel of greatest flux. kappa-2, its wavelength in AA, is 8845.51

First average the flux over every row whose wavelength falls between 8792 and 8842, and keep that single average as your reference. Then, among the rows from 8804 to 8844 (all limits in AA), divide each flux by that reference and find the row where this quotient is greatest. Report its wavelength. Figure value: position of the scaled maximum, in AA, 8835.34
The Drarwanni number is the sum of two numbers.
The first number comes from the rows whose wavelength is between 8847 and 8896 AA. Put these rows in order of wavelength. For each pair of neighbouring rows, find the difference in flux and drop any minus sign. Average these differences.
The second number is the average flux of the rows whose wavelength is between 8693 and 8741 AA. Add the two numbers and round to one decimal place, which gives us 22.3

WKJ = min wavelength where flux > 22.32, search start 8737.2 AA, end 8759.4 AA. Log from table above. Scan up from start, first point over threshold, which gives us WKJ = 8740.24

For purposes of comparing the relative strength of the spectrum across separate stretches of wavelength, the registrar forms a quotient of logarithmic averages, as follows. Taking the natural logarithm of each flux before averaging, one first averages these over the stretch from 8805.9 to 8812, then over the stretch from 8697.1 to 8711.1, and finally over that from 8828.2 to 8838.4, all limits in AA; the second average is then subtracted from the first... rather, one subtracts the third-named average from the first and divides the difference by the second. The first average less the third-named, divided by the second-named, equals -0.028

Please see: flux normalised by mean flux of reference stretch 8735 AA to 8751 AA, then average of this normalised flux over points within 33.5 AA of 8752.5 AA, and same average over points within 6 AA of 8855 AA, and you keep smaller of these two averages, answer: 0.989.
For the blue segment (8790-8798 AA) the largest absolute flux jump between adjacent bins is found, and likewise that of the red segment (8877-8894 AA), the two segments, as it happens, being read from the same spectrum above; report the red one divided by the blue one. 2.4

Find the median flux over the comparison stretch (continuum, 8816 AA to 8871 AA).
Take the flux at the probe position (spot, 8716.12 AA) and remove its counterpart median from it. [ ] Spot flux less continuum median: -0.1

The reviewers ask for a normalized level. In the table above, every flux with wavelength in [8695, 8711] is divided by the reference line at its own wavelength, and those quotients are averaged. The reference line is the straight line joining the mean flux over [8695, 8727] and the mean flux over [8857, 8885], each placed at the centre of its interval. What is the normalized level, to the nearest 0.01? 1.00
